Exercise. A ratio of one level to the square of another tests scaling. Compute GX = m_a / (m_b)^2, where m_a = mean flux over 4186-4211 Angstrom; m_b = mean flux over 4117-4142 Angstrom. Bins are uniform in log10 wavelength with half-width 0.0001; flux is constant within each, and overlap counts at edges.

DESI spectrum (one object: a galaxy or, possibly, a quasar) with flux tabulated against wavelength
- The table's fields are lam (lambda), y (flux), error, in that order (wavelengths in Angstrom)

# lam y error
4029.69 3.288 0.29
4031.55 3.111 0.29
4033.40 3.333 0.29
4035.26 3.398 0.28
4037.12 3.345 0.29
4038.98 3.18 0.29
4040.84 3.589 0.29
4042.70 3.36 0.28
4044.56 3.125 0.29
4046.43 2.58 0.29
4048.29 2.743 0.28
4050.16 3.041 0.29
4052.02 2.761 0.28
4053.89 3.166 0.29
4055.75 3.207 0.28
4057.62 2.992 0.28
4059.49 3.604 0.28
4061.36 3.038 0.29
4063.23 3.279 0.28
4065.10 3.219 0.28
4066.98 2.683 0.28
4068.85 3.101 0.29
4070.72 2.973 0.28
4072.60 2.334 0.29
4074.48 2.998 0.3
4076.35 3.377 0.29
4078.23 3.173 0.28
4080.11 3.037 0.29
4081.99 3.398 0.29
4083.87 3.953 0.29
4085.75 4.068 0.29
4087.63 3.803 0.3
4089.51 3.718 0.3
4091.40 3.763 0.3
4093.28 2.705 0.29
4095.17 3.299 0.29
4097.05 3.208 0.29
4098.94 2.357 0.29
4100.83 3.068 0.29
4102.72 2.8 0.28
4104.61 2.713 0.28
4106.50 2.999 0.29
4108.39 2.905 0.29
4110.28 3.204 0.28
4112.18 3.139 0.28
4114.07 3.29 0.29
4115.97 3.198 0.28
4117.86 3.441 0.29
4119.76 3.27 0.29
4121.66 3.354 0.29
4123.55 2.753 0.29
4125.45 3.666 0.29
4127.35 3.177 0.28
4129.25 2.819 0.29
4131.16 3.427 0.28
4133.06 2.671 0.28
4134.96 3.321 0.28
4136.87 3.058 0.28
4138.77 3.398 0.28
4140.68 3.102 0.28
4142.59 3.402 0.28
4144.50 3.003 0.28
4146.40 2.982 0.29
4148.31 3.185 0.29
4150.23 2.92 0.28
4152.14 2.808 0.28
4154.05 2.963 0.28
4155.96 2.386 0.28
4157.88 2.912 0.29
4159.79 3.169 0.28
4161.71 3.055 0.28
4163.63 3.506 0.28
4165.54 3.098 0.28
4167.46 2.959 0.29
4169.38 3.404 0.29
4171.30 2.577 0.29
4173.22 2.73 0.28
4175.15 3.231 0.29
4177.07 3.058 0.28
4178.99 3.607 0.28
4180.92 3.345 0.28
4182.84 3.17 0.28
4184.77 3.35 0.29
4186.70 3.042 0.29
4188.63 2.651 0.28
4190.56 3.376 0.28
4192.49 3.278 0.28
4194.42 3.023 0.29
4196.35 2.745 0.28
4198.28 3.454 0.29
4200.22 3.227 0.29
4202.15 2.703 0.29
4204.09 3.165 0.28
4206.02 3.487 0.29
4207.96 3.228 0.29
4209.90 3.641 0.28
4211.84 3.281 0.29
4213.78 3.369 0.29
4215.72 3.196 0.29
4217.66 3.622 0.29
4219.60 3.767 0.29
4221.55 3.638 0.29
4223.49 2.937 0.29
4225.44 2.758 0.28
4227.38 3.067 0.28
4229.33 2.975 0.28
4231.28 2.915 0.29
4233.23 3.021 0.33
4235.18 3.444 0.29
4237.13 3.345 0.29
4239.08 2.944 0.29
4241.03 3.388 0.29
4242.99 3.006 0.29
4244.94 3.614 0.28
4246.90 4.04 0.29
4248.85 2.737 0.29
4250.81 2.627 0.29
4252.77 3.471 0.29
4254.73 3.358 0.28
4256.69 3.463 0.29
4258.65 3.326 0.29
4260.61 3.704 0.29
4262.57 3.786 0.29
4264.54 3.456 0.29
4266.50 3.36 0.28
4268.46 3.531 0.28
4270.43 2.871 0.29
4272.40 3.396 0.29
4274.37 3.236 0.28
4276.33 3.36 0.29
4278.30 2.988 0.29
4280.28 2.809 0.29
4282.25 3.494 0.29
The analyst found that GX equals 0.310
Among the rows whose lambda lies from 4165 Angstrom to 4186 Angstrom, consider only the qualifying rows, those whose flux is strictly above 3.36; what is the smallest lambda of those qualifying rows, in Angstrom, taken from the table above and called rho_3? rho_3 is 4169.38 Angstrom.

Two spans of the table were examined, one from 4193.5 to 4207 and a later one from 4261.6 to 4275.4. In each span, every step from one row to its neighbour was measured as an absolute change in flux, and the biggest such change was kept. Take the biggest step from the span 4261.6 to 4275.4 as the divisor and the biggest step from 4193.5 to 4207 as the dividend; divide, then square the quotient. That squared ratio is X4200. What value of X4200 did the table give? 1.2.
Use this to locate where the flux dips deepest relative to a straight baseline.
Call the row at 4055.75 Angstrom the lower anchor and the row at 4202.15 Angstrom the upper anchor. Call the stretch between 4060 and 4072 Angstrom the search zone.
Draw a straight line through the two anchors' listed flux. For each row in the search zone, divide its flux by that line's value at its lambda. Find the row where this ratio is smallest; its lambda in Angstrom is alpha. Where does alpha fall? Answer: 4066.98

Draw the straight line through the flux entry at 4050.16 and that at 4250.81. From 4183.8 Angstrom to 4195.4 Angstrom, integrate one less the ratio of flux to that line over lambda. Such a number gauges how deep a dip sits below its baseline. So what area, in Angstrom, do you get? -1.5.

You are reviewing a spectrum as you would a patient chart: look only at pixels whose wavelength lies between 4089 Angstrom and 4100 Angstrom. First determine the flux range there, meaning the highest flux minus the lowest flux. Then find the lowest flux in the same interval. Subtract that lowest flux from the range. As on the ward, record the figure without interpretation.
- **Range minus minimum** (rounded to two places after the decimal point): -0.95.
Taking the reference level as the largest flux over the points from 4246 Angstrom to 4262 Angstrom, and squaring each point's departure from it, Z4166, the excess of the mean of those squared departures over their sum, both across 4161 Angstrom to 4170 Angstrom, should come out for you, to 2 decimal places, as -2.97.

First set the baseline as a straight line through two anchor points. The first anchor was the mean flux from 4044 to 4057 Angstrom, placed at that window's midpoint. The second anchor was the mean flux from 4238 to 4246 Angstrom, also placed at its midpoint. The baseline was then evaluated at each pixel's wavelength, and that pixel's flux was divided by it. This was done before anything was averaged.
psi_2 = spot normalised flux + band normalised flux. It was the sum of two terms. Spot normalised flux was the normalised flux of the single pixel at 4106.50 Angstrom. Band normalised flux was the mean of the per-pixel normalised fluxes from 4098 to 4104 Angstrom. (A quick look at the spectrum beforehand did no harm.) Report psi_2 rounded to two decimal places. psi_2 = 1.90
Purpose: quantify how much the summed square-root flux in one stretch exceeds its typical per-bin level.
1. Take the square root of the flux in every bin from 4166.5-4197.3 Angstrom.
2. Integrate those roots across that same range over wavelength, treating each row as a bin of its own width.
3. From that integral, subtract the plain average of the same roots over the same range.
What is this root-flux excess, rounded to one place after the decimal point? 52.4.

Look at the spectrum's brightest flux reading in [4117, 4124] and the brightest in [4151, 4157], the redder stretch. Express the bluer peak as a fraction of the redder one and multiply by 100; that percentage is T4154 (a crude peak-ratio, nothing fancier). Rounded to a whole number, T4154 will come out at 116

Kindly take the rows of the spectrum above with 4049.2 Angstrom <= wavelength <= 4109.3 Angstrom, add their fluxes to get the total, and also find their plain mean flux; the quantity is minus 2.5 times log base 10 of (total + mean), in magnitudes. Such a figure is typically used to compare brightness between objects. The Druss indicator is -5.04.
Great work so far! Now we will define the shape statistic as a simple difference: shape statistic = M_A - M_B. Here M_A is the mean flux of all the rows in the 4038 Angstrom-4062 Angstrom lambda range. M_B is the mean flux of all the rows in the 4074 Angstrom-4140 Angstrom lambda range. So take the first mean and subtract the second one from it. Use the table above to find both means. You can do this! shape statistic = -0.108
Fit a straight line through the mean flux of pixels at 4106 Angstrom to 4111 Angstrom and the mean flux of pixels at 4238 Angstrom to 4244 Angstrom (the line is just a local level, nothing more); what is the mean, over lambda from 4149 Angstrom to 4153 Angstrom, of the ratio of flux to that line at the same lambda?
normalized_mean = 0.94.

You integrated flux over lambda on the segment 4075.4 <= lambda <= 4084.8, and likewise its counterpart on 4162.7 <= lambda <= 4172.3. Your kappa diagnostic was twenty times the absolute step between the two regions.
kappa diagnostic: 40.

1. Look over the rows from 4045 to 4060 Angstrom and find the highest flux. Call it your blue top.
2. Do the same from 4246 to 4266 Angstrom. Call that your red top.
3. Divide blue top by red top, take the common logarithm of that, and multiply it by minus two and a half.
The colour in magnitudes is 0.12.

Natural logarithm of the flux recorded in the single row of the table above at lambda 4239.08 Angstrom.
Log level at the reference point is 1.08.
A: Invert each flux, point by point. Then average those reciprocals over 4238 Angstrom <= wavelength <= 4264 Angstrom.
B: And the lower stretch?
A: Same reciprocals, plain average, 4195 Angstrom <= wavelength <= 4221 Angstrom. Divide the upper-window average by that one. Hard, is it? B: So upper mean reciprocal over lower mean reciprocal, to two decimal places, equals 0.99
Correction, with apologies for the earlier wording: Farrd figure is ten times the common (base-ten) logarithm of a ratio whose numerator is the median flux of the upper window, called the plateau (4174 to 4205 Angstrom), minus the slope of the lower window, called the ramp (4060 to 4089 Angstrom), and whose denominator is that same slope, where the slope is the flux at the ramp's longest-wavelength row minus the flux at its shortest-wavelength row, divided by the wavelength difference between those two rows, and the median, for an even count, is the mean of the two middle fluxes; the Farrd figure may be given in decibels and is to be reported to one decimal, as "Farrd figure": 20.4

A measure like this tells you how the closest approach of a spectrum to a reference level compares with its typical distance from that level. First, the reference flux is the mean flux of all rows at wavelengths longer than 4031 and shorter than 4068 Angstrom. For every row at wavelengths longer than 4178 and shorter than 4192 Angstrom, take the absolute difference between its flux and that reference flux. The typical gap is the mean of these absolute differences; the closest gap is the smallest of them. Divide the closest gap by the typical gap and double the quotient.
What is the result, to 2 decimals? 0.26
